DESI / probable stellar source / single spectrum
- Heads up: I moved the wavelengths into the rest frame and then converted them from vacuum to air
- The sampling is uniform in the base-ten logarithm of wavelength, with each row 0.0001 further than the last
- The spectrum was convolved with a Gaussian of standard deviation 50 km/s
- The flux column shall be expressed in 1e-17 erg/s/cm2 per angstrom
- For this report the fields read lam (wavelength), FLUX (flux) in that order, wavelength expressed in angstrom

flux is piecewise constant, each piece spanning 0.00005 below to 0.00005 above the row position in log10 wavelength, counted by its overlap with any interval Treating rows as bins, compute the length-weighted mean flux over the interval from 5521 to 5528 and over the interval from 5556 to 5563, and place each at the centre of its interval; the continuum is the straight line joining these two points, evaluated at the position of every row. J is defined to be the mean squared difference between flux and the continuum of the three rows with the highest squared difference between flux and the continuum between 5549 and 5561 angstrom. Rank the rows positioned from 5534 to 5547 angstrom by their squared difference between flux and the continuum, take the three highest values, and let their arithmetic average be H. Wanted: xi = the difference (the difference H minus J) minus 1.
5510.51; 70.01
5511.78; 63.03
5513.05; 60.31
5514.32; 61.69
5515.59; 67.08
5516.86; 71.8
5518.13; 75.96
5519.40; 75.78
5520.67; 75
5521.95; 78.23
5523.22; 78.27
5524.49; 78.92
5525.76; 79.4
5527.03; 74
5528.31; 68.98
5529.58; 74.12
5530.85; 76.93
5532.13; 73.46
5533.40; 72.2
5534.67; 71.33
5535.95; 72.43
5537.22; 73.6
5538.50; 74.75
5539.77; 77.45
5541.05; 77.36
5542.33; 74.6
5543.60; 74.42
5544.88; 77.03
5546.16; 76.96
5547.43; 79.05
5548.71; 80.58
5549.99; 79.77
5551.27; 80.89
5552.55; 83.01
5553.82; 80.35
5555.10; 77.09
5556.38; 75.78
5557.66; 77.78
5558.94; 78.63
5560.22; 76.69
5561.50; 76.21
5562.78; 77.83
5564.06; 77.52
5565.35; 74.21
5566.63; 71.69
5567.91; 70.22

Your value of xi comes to 3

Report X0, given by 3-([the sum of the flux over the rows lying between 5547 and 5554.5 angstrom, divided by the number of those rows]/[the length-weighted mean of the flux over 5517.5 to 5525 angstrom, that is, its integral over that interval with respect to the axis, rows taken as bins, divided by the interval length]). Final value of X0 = 1.95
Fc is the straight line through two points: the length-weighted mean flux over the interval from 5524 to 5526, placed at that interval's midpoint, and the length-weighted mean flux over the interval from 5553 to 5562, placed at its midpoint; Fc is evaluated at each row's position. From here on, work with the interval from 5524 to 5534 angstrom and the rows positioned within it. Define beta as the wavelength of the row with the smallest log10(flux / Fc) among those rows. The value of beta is 5528.31 angstrom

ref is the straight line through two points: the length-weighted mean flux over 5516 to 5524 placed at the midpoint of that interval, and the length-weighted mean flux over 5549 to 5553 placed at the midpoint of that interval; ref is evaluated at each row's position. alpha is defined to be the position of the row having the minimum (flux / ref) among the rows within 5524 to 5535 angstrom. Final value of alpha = 5528.31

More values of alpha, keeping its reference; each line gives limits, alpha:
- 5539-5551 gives 5543.60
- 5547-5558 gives 5556.38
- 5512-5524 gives 5513.05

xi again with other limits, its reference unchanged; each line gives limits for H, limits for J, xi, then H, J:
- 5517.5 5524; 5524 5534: -33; 3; 35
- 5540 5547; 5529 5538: -23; 5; 27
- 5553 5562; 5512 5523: -204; 5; 208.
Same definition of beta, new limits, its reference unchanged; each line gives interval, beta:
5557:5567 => 5566.63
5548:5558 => 5556.38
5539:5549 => 5543.60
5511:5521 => 5513.05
